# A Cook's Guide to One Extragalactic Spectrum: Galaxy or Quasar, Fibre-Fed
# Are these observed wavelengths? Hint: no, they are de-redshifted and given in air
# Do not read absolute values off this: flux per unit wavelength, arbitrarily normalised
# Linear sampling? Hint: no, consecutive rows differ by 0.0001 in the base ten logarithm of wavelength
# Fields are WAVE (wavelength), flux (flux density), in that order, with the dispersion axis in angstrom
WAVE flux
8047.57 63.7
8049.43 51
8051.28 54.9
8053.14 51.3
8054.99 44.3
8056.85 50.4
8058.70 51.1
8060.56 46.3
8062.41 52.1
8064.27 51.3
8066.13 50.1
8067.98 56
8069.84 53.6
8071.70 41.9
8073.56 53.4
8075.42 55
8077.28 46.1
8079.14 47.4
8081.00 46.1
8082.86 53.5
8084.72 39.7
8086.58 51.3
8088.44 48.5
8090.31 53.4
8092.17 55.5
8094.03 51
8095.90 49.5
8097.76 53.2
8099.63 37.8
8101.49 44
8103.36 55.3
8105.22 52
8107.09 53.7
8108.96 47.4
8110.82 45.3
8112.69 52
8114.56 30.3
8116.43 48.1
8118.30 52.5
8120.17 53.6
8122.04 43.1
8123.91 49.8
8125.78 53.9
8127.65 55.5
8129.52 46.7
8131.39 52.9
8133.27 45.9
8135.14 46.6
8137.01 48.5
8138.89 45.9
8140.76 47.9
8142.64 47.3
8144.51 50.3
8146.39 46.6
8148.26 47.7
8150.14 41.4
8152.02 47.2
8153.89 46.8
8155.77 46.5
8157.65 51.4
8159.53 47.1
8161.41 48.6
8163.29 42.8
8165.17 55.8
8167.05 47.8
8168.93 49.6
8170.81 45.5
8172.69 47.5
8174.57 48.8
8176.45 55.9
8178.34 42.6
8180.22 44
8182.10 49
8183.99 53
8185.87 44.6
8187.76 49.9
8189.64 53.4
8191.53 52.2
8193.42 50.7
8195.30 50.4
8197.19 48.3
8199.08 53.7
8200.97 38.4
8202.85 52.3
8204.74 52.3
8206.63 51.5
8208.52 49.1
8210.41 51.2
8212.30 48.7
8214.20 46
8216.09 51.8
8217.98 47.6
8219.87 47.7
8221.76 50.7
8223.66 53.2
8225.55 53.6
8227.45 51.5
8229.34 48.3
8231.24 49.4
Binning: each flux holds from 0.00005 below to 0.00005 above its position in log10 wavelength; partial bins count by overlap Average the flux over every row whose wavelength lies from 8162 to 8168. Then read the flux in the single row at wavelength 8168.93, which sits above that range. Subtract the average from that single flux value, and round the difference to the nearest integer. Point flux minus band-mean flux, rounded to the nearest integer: 1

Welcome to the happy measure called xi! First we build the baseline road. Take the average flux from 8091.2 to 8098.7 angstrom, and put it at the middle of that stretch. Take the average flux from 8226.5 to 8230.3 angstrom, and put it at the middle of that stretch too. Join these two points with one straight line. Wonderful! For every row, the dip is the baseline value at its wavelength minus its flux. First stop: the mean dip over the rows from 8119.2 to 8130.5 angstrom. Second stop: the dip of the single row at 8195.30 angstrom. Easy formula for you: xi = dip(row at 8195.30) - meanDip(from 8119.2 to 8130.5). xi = -1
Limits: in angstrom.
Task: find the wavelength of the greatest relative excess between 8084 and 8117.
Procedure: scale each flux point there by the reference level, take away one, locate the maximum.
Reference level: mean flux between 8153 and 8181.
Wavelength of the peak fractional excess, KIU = 8092.17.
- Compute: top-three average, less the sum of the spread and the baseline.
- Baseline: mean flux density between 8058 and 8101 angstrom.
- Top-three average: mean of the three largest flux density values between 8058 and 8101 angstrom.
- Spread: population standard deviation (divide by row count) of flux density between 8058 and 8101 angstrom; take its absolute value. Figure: 1.0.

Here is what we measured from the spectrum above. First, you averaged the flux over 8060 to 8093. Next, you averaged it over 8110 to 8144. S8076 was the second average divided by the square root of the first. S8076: 6.80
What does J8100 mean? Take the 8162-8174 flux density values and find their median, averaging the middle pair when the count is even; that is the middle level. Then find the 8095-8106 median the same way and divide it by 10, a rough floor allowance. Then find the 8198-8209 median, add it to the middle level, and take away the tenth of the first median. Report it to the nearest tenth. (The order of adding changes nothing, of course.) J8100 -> 94.5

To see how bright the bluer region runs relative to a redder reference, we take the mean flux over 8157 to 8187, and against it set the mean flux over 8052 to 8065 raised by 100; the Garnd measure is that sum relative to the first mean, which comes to 3.09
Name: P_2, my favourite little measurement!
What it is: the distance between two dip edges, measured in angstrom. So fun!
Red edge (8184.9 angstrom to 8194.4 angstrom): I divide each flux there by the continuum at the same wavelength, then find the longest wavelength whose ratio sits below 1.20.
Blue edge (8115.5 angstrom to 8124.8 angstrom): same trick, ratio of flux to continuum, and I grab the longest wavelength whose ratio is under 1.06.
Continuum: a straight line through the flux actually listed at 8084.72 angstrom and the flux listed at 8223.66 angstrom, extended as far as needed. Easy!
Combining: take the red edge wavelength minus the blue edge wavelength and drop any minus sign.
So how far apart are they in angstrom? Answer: 71.4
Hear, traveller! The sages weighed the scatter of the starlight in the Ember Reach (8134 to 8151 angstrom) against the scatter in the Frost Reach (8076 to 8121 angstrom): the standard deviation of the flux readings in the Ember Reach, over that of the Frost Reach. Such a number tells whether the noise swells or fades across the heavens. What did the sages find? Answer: 0.4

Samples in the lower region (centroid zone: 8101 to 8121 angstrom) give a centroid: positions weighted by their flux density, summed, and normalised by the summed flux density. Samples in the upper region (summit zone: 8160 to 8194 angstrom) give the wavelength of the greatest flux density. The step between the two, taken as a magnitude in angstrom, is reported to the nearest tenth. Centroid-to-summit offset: 65.7 angstrom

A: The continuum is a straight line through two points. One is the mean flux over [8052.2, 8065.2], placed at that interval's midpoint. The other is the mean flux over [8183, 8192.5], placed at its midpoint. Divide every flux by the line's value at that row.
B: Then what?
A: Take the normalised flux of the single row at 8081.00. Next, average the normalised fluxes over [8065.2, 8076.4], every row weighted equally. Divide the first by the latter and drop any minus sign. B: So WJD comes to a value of 0.891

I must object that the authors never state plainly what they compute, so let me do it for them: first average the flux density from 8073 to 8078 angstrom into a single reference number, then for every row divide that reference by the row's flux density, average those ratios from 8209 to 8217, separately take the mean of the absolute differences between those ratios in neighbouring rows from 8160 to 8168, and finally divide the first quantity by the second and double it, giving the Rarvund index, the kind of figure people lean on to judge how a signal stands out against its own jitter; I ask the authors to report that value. 10.8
